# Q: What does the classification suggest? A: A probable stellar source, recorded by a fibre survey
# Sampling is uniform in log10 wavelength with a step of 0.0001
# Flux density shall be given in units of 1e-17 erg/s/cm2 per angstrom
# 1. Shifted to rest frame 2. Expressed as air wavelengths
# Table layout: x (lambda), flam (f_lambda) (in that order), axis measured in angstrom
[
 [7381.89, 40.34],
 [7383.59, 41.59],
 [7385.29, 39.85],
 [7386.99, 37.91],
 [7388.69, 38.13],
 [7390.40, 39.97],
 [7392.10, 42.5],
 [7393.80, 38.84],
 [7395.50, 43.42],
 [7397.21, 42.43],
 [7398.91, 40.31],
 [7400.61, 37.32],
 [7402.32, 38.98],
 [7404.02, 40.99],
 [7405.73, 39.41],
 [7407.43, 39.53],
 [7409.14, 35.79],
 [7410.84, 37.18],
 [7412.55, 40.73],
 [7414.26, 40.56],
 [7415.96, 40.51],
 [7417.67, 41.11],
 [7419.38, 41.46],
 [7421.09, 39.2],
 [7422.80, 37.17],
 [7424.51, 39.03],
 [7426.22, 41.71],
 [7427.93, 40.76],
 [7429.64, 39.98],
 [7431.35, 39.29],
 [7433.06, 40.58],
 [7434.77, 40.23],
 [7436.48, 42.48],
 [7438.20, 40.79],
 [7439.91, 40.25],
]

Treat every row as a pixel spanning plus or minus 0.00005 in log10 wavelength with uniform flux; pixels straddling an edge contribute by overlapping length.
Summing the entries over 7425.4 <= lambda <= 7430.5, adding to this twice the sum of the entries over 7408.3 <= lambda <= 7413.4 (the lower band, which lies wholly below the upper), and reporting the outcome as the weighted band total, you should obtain 350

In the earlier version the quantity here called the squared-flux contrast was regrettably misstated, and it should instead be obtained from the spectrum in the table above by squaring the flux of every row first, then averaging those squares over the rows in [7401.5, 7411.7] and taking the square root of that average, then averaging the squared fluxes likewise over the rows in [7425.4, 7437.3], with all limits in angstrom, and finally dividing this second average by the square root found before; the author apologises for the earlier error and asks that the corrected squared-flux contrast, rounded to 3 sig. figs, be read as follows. 42.9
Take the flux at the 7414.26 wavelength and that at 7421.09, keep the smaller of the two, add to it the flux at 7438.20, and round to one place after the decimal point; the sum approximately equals 80.0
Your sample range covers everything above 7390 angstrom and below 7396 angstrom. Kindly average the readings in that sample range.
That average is 41.2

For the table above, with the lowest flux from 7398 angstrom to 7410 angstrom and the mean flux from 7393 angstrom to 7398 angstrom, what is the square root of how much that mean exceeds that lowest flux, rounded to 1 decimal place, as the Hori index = 2.4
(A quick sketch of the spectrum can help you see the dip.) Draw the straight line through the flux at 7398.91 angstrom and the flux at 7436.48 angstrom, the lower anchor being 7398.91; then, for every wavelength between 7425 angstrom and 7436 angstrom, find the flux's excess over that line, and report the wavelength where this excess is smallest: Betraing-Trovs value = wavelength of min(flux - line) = 7431.35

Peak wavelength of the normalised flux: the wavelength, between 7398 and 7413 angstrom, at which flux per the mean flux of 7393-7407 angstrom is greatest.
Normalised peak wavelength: 7404.02 angstrom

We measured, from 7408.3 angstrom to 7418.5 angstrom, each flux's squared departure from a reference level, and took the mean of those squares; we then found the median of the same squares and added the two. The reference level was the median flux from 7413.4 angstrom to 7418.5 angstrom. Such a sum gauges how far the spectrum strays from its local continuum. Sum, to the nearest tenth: 5.9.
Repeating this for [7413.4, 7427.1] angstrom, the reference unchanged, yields 3.3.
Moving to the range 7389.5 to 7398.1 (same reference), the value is 7.2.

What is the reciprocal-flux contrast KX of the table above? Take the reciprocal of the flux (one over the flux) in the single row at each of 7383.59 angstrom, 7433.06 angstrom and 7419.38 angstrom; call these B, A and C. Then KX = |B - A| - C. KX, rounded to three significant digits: -0.0235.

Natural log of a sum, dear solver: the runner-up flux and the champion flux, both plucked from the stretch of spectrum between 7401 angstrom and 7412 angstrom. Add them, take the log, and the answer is 4.39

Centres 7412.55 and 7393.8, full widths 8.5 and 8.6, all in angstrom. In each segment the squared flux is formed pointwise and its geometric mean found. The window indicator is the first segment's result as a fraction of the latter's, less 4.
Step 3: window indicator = -3.12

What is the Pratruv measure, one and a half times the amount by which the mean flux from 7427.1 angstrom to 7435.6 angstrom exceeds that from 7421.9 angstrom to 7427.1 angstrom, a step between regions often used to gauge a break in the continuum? 1.3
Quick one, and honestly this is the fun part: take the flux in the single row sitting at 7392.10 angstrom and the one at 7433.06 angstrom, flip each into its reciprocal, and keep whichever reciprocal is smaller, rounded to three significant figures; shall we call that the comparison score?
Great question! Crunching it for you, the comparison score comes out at 0.0235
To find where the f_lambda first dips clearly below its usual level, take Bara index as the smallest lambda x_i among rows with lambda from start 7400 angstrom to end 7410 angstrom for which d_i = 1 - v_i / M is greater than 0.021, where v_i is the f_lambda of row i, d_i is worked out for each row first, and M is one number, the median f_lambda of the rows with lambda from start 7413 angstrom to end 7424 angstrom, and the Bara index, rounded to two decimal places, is 7400.61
